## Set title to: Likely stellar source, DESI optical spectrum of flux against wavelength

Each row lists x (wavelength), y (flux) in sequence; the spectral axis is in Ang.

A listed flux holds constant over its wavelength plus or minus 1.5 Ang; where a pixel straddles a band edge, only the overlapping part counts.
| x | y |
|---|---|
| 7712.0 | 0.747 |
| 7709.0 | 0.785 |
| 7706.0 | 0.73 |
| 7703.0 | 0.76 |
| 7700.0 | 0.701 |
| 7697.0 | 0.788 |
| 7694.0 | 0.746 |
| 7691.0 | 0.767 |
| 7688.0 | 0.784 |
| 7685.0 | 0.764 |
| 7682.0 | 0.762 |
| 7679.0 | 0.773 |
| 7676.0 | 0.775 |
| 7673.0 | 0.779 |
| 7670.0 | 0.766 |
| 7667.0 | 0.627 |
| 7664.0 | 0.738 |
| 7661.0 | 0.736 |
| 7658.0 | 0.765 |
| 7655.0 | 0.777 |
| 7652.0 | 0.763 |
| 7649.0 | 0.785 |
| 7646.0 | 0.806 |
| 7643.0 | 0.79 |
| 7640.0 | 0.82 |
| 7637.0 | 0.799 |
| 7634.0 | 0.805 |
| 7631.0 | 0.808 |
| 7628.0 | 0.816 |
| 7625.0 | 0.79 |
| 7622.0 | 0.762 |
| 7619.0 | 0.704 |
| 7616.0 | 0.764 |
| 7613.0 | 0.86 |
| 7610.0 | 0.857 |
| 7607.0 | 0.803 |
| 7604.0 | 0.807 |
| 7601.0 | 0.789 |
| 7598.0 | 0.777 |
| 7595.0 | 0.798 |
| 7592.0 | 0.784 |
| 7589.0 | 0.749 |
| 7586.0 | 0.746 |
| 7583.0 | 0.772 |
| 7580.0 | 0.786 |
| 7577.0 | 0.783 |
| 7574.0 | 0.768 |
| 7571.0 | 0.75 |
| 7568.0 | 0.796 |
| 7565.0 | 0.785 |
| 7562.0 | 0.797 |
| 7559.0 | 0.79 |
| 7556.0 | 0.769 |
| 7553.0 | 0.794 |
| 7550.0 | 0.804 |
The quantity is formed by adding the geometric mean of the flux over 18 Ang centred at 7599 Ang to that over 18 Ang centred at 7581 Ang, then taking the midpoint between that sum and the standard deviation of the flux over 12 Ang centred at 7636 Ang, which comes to 0.784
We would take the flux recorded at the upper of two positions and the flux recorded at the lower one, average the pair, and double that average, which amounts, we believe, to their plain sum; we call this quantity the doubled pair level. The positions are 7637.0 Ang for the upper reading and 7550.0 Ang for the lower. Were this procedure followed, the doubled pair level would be 1.60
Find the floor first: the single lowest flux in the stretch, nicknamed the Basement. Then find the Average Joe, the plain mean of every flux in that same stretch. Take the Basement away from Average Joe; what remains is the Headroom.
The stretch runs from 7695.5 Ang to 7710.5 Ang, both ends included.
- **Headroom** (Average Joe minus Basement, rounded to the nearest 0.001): 0.052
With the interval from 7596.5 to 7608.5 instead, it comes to 0.017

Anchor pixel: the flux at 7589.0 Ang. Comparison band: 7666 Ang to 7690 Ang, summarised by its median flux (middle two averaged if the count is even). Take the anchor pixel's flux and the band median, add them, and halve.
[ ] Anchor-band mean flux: 0.759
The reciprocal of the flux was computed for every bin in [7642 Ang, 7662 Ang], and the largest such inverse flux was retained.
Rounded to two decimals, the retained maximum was 1.36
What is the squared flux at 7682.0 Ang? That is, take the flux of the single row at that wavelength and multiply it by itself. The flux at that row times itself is 0.581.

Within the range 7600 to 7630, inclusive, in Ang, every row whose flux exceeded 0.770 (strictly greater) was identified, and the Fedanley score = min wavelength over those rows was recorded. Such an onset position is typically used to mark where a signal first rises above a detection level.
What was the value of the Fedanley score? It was 7601.0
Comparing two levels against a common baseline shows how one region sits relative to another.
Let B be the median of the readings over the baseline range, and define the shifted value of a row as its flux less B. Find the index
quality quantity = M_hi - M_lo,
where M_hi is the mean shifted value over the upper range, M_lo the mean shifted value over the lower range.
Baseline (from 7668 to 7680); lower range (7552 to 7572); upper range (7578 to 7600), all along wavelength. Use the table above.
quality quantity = -0.010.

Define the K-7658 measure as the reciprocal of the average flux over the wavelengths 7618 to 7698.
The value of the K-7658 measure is 1.30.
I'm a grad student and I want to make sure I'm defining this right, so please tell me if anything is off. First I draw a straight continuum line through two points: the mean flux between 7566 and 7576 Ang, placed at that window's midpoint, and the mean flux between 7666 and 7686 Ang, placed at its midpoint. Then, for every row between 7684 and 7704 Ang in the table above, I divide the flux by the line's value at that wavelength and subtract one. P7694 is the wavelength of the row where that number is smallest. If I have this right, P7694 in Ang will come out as 7700.0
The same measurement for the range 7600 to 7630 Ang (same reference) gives 7619.0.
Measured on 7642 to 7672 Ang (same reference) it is 7667.0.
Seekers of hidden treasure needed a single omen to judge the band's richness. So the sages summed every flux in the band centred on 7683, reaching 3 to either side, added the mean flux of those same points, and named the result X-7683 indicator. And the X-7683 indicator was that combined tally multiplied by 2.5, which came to 5.72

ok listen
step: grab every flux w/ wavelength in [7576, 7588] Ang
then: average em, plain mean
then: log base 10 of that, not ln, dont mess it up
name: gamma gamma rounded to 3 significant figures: -0.113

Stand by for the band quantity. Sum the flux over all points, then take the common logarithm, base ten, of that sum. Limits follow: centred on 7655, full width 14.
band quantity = 0.583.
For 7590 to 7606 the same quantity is 0.597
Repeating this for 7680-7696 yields 0.582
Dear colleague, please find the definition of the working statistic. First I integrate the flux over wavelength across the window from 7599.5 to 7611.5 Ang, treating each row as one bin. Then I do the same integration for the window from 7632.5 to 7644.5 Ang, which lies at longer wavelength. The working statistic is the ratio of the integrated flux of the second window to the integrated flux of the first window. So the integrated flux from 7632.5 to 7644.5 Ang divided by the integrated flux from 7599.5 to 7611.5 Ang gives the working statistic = 0.99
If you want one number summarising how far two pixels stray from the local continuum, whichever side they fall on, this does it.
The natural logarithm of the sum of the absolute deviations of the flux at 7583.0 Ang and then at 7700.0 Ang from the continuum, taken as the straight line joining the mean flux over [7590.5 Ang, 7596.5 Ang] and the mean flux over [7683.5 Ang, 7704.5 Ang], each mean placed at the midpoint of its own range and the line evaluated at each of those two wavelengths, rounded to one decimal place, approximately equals -2.6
